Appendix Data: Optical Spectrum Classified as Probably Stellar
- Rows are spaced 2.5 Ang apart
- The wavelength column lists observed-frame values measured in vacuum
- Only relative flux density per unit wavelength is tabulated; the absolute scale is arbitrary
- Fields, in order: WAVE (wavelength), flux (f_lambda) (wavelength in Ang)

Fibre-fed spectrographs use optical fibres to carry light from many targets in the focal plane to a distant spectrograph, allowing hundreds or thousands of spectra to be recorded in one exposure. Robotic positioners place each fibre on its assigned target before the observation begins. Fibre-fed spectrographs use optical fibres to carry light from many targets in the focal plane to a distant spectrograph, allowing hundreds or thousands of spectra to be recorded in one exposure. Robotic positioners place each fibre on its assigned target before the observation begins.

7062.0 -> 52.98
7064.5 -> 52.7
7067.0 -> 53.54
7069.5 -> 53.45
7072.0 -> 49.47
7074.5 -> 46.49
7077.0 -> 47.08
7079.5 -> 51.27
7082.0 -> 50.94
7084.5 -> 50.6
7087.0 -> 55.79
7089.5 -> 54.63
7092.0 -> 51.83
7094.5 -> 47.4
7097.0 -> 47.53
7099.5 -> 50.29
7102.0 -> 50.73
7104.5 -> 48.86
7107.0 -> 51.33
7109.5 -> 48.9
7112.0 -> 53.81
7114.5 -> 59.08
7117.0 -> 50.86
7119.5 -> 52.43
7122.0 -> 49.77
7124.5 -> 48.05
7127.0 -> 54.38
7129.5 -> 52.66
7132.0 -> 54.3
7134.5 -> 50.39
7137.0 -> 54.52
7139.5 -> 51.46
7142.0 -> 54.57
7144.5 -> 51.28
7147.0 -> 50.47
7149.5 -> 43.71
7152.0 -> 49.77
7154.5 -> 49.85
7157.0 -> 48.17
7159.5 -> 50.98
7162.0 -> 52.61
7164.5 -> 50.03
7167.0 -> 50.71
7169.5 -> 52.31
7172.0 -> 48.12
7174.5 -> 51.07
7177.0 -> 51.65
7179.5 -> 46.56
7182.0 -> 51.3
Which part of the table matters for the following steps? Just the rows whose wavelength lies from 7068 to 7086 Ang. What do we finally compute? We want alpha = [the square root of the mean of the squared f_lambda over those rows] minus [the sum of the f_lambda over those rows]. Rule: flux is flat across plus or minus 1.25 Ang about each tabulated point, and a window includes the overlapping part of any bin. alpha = -299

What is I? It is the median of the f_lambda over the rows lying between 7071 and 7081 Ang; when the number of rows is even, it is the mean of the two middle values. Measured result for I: 48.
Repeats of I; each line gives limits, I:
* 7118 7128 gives 51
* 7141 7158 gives 50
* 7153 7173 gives 50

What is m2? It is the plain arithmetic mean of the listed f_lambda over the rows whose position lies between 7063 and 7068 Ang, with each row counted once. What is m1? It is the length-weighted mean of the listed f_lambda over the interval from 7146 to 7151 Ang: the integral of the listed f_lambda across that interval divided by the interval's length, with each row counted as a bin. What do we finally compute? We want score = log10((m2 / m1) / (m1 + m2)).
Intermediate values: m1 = 47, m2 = 53.1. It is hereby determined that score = -1.95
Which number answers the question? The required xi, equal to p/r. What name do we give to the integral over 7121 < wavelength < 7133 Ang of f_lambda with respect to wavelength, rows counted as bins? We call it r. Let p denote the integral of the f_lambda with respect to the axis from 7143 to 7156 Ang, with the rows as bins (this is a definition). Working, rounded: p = 638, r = 622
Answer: 1.03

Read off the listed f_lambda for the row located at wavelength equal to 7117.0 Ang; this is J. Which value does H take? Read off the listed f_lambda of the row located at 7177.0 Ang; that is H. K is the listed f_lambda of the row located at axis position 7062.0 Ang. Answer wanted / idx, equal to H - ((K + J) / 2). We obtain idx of 0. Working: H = 51.65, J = 50.86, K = 52.98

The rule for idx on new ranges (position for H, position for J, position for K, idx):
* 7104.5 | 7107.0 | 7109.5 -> -1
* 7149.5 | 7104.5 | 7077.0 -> -4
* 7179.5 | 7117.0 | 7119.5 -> -5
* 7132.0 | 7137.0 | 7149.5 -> 5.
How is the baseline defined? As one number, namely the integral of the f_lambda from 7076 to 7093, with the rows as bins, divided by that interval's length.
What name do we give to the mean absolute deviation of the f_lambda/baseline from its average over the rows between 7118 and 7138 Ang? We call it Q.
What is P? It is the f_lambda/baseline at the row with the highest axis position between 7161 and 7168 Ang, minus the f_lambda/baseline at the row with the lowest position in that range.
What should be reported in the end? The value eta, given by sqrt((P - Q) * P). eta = 0.05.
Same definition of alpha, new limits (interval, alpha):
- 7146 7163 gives -296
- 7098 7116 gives -311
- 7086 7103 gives -307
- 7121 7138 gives -312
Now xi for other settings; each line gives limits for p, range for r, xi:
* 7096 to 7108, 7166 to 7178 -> 0.98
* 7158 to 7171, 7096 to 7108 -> 1.11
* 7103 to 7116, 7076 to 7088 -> 1.11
